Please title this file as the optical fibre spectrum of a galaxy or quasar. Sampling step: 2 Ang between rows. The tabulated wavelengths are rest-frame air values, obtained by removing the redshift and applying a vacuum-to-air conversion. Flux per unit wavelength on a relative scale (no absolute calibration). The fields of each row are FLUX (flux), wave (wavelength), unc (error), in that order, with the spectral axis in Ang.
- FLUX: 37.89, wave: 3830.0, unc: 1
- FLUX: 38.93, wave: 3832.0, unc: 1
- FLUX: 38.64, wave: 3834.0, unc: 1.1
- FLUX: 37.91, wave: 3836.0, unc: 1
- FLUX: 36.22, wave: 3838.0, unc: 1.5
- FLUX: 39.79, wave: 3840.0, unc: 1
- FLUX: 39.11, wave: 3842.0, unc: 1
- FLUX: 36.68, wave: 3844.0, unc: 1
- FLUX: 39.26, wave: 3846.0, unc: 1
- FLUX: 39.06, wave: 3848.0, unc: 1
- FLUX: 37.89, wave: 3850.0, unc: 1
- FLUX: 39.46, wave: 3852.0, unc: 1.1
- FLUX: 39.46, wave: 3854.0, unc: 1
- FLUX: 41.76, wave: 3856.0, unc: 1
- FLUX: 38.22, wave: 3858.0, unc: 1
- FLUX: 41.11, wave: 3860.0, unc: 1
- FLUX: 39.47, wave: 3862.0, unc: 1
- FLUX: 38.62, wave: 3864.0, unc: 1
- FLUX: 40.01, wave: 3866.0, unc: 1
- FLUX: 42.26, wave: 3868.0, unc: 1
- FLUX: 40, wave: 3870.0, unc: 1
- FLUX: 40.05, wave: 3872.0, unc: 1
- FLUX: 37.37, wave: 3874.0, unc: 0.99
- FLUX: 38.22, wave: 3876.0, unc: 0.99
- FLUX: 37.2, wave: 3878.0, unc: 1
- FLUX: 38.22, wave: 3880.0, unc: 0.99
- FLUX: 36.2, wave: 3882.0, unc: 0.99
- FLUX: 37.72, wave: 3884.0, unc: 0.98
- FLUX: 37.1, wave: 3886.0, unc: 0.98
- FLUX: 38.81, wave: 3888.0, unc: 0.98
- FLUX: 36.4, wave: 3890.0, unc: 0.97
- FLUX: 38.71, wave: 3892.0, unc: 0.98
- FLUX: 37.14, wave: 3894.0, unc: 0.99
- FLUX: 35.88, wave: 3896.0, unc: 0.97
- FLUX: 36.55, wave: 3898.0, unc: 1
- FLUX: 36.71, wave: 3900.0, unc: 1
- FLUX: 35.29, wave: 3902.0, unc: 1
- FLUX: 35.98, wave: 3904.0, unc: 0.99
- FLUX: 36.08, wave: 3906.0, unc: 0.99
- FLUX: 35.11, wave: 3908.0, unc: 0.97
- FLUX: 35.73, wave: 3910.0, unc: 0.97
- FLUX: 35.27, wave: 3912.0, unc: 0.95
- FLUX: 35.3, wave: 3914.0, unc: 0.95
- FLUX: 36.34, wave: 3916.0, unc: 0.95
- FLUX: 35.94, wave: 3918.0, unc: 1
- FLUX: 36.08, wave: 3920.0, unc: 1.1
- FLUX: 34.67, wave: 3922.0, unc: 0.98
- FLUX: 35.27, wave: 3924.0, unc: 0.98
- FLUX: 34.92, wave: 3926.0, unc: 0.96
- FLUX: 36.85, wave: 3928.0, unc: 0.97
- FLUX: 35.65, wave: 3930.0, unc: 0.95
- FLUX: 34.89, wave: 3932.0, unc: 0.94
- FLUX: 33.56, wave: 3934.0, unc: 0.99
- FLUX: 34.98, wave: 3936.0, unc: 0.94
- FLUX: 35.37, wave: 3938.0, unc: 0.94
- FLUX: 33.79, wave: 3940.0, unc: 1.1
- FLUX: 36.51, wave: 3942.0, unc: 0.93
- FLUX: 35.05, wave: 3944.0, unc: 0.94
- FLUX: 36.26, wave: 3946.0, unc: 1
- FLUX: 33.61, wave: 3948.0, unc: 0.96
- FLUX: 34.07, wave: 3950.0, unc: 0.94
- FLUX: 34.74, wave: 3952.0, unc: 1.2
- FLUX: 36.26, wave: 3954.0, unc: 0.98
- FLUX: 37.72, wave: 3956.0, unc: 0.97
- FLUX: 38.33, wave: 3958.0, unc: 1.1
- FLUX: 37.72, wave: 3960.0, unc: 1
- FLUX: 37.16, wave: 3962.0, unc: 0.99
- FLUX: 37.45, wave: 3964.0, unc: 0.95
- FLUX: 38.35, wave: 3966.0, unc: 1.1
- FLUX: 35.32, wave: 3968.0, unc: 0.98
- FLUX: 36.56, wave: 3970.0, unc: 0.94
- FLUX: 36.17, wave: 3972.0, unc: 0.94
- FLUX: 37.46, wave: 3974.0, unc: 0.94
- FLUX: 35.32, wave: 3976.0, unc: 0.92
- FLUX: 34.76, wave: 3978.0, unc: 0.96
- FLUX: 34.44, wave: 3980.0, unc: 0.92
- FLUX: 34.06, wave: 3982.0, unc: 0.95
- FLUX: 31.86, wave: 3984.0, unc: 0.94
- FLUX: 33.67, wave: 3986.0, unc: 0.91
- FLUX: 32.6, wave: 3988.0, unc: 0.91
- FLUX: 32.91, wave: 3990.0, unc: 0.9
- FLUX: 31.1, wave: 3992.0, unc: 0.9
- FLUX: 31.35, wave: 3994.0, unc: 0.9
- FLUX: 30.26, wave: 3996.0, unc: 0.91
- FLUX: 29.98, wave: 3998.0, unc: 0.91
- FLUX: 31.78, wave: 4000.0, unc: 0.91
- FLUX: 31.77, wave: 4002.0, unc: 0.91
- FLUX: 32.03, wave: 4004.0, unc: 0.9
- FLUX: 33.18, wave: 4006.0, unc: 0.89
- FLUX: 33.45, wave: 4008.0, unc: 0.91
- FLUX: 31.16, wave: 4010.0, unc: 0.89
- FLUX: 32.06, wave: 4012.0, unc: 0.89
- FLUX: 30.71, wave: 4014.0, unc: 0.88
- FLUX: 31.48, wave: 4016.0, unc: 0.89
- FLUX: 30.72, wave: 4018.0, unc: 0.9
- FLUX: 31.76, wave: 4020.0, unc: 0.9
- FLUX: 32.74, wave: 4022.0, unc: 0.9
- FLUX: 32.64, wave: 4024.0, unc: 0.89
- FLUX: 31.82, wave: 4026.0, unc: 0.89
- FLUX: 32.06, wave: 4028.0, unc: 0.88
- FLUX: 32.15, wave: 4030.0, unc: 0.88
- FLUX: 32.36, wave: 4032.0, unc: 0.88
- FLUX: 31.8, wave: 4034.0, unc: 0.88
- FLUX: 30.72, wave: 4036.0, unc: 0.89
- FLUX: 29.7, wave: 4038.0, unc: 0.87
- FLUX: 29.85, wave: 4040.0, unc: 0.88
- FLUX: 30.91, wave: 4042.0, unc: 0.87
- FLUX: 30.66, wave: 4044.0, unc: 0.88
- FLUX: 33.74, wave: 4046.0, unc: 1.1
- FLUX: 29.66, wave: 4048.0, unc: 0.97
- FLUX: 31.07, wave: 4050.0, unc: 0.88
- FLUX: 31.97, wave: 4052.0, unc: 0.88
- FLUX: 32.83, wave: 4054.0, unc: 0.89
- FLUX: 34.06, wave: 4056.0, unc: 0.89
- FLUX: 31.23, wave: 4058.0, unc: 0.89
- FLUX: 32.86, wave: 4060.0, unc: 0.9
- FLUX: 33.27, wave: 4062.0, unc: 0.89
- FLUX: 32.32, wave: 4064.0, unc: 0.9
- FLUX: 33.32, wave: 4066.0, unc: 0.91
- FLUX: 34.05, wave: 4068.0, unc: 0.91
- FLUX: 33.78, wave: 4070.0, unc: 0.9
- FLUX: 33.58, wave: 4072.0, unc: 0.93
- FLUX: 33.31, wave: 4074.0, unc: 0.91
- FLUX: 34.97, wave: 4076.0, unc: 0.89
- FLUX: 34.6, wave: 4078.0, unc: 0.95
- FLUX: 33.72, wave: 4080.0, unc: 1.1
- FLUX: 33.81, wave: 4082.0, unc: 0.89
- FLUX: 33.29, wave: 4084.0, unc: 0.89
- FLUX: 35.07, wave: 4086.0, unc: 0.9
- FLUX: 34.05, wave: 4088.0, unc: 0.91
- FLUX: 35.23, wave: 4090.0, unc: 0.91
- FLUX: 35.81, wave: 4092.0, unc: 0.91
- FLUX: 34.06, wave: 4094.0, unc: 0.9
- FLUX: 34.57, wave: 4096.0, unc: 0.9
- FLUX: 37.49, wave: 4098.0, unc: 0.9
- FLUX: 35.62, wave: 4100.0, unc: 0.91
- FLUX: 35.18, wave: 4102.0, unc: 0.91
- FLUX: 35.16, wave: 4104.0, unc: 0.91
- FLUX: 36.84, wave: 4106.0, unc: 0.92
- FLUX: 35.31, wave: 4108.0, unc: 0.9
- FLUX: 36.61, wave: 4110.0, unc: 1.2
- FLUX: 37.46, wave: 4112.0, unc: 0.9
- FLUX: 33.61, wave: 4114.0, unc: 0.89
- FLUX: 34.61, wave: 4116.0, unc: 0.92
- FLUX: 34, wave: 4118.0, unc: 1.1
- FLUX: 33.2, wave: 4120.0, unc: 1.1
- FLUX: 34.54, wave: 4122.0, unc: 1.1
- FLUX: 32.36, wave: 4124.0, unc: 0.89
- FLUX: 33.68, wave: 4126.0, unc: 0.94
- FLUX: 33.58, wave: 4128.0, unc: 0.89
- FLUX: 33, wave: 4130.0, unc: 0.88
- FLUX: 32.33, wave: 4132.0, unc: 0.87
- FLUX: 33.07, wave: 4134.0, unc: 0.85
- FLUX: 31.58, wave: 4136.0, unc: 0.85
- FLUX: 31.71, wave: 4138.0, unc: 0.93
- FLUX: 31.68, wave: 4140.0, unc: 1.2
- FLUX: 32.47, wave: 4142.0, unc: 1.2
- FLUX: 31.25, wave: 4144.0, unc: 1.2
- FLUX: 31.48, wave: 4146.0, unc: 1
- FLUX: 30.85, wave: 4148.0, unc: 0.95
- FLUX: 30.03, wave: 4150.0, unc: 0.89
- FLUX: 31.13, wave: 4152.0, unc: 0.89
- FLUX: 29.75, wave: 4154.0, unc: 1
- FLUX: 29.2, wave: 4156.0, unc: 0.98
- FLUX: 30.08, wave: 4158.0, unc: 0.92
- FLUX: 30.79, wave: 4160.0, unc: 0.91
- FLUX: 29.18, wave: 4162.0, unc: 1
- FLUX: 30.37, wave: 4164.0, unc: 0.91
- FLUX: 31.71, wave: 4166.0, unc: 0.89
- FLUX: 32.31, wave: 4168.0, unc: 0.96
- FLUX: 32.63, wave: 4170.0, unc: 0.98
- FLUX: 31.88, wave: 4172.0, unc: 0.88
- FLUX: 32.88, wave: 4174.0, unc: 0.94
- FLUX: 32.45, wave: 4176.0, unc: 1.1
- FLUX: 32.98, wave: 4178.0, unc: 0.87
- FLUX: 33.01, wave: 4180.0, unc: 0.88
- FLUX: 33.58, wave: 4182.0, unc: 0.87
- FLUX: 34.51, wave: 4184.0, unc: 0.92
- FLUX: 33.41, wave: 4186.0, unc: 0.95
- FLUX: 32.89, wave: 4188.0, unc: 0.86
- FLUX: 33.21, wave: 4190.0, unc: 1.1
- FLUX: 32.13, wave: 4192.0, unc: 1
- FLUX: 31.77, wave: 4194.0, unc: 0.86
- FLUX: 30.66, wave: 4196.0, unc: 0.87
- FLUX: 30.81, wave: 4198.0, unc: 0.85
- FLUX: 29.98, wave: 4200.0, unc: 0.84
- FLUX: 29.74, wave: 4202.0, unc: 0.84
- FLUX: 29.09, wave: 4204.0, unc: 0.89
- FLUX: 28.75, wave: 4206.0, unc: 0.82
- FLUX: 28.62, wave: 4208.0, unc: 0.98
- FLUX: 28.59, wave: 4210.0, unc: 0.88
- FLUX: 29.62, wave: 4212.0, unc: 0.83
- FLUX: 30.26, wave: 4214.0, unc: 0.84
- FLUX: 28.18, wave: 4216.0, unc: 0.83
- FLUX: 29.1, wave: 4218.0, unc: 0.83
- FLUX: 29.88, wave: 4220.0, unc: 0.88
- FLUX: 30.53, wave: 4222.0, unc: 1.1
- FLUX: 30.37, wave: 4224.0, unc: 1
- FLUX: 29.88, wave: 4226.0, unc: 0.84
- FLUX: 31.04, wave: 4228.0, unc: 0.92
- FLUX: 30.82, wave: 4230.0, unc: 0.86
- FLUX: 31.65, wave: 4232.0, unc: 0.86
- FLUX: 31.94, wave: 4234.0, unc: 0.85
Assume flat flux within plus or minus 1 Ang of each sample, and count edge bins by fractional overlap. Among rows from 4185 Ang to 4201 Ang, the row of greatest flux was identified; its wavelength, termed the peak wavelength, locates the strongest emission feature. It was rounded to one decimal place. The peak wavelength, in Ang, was 4186.0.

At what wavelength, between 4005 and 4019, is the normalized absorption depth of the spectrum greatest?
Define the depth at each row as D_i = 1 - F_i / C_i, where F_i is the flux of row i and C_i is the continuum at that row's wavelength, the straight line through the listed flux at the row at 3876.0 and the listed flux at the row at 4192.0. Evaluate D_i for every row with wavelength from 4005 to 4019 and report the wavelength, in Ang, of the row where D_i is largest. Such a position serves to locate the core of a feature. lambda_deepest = 4014.0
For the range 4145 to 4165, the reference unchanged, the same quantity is 4156.0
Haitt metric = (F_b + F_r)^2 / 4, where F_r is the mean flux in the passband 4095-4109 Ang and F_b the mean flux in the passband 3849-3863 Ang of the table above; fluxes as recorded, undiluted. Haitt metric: 1420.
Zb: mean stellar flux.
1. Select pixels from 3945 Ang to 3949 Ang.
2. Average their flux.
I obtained 35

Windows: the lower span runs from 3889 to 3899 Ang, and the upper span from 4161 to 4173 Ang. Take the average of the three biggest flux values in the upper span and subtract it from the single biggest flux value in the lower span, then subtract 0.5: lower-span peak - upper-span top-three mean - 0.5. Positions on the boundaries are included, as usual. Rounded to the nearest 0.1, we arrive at 5.9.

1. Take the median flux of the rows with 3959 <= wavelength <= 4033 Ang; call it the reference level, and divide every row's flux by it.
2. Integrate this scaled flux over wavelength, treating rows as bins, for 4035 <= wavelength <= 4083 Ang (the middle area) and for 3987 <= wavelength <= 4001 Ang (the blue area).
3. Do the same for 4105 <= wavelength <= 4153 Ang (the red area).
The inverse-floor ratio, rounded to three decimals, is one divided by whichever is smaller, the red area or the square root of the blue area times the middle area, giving 0.039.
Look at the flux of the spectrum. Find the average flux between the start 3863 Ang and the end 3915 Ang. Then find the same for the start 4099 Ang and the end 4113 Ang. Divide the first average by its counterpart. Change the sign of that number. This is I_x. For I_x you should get -1.04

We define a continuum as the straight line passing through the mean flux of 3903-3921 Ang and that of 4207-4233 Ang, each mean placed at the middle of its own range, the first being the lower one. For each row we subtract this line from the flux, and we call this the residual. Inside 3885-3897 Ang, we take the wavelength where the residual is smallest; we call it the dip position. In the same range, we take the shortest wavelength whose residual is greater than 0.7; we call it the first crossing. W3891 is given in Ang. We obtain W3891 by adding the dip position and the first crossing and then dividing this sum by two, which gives 3891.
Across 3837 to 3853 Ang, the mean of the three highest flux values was 39.5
